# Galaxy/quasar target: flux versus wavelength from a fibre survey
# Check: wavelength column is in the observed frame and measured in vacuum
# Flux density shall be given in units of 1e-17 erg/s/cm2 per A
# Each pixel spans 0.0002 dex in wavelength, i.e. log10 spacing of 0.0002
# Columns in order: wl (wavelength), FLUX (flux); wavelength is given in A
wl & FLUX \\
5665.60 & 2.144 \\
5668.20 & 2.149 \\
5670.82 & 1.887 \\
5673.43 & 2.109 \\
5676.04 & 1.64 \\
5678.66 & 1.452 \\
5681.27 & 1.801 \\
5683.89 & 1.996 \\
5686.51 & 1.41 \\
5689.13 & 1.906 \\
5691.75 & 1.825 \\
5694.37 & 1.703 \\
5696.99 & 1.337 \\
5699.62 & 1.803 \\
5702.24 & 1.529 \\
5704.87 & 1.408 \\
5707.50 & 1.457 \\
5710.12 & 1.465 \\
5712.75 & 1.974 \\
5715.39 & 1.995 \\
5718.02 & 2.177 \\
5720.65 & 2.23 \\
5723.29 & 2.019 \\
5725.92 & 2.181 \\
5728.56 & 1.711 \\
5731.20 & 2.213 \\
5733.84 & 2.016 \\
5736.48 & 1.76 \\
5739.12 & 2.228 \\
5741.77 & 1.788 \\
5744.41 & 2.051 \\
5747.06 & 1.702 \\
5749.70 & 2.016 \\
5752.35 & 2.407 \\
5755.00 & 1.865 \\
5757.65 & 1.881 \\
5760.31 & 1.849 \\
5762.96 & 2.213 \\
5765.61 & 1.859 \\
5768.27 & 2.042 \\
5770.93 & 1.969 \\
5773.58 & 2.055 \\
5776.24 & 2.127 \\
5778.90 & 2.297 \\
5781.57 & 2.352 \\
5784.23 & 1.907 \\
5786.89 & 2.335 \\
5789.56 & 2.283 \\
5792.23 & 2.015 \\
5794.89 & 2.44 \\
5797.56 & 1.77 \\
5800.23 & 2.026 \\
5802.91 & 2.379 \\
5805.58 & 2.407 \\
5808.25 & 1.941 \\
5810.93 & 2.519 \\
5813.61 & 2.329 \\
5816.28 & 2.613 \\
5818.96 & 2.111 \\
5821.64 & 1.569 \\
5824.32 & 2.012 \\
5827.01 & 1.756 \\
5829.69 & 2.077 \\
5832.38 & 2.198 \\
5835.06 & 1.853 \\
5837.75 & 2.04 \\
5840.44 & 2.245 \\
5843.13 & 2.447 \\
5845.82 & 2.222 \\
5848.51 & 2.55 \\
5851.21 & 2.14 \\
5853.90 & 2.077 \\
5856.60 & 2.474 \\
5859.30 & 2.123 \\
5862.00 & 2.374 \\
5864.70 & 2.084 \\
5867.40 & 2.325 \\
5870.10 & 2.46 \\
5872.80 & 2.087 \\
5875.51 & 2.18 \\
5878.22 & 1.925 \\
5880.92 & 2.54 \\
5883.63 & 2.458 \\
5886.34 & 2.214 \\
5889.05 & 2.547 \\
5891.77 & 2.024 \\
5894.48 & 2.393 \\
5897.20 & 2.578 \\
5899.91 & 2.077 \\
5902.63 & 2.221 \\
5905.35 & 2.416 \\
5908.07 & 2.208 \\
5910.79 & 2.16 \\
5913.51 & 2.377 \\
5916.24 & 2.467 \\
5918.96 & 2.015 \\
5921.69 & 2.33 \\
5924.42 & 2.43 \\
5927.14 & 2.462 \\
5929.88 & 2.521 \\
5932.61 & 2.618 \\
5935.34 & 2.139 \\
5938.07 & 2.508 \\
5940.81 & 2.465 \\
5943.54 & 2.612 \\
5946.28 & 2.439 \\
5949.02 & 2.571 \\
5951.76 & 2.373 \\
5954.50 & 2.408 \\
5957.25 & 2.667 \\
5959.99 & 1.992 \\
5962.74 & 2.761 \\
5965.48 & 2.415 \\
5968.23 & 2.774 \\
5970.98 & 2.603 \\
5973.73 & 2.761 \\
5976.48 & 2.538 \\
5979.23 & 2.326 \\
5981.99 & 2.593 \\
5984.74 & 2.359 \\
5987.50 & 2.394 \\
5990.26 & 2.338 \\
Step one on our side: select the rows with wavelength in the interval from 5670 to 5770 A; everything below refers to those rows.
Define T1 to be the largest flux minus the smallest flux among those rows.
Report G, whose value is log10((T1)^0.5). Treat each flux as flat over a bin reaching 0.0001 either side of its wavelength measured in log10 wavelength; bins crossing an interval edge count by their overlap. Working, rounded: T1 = 1.07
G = 0.01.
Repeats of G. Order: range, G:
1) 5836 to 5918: -0.09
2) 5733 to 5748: -0.14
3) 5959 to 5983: -0.05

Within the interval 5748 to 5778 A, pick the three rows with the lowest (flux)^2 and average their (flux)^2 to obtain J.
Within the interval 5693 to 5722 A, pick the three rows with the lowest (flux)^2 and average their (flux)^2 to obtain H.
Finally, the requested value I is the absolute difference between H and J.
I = 1.5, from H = 2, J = 3.5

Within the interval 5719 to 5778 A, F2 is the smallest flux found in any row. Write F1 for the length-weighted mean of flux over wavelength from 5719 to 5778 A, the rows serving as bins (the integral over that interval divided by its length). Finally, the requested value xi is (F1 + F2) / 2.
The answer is 1.9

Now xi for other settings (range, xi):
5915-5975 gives 2.2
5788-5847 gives 1.9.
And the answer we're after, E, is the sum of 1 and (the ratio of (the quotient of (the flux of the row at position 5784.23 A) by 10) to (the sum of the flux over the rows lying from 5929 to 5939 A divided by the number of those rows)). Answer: 1.08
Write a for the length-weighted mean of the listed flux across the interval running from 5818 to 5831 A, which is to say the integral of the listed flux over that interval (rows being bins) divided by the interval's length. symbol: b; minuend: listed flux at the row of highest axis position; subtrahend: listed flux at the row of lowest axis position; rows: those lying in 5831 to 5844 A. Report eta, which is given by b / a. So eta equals 0.13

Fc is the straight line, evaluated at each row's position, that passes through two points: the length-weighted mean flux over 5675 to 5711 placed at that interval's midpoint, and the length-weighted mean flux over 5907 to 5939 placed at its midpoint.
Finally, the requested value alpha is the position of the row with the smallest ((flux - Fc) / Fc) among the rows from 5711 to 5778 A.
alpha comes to 5747.06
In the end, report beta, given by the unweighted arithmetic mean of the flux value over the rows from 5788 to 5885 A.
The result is 2.20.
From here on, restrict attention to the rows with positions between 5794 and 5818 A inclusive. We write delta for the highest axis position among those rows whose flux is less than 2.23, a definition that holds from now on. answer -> 5808.25 A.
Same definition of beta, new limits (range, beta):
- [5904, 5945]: 2.38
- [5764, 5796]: 2.14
